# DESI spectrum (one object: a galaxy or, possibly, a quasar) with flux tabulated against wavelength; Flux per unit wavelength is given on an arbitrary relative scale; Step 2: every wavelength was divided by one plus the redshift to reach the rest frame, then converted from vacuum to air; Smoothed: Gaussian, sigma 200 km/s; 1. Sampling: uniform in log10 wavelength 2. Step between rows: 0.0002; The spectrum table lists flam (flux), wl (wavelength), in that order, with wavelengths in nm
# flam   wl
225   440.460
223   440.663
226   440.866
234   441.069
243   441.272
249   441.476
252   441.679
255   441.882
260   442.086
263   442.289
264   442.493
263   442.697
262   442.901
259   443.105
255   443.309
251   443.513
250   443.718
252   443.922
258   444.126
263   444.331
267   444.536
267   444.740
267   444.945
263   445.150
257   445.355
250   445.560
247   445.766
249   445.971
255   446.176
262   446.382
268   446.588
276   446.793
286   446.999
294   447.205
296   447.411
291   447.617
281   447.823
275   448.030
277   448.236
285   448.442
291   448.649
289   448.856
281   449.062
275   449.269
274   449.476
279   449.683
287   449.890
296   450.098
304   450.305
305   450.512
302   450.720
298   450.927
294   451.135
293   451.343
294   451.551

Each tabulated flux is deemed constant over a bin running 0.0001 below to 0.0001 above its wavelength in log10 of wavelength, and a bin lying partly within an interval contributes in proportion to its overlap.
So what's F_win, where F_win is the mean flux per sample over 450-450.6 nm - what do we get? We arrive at 302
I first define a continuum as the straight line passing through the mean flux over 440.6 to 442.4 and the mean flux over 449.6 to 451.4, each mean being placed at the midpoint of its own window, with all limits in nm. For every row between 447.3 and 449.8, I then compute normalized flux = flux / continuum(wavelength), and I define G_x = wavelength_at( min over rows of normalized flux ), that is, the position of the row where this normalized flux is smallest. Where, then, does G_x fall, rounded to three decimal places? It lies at 449.476 nm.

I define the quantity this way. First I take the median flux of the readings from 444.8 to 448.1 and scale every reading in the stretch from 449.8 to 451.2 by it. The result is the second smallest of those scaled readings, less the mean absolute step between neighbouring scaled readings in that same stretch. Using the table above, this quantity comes 1.08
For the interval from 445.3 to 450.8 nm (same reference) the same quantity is 0.91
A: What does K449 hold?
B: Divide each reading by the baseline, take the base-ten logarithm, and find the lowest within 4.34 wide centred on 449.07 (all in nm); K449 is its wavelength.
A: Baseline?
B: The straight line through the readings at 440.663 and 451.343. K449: 449.476 nm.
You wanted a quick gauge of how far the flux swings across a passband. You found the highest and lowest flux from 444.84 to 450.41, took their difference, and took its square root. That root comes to 7.5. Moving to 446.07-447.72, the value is 6.4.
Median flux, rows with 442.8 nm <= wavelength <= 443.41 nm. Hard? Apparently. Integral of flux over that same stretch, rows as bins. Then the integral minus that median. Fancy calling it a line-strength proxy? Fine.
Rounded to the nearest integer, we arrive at -101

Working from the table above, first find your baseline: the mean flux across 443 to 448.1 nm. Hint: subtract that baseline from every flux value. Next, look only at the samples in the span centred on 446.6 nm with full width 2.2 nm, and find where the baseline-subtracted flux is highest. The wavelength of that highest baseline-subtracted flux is 447.411 nm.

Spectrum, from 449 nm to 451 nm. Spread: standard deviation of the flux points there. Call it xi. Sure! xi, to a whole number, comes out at 12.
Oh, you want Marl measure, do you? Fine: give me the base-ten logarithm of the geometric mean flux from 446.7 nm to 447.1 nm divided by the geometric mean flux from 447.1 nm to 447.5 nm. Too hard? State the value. -0.02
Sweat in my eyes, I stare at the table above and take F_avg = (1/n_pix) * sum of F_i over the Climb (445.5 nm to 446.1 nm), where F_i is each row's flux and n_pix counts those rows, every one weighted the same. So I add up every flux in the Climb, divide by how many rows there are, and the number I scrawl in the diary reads 249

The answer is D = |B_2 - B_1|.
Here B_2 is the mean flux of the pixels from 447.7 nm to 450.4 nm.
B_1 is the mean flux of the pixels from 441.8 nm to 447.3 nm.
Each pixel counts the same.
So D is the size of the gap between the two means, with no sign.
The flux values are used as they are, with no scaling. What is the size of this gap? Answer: 23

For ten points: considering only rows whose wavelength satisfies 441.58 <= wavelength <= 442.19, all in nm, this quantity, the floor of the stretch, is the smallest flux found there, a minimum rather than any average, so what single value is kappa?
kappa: 252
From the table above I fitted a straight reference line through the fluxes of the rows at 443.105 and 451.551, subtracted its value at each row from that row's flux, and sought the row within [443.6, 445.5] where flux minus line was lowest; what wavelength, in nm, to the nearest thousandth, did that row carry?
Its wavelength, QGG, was 443.718 nm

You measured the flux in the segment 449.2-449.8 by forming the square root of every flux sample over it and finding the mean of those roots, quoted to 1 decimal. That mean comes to 16.6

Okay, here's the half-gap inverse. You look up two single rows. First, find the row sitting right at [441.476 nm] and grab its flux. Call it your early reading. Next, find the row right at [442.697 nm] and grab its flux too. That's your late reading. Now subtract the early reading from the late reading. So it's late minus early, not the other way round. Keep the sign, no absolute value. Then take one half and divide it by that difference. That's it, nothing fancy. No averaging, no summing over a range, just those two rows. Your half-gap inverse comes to 0.036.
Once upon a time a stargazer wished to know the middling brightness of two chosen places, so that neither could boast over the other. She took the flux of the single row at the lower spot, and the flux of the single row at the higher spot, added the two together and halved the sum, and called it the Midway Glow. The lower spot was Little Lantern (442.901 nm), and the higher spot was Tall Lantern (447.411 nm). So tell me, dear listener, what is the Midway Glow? 279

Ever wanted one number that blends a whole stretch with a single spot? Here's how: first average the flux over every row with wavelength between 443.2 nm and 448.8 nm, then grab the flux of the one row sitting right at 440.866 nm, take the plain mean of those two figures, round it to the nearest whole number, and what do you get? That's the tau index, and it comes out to 247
